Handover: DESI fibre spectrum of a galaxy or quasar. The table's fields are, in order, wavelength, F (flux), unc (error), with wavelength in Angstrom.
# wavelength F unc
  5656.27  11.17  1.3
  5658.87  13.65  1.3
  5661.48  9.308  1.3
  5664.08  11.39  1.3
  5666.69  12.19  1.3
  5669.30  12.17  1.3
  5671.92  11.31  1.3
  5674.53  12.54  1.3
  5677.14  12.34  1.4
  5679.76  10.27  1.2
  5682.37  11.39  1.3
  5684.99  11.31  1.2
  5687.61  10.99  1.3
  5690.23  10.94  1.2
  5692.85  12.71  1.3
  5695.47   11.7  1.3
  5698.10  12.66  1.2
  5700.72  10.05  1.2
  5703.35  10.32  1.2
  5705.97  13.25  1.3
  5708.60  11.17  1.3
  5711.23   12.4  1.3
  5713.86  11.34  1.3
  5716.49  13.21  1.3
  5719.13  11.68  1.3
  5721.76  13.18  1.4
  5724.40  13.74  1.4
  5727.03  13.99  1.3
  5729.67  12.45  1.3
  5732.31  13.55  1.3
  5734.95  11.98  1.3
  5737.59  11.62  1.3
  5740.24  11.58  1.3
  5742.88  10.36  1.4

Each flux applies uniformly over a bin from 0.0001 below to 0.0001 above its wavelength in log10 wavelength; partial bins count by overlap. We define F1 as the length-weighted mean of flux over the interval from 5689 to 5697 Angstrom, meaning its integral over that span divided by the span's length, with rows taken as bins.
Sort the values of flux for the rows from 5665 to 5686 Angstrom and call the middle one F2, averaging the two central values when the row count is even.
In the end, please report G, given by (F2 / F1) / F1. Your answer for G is 0.084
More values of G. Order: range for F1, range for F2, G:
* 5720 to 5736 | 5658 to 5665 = 0.066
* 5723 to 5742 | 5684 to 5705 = 0.070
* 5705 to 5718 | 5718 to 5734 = 0.089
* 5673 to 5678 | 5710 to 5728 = 0.086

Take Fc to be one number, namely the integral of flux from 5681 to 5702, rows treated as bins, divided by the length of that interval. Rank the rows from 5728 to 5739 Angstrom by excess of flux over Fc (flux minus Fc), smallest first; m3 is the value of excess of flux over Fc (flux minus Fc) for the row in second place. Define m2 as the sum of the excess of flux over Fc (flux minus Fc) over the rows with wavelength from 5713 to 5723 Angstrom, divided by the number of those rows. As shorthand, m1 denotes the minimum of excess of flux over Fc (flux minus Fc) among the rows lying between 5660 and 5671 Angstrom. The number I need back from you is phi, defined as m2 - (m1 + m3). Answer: 2.5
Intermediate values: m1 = -2.2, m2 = 0.9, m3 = 0.5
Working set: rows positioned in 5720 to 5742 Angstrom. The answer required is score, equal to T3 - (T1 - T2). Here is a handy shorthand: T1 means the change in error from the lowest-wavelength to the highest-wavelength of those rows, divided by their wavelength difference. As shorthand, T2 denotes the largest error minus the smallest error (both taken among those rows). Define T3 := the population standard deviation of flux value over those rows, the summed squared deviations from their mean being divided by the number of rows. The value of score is 1.0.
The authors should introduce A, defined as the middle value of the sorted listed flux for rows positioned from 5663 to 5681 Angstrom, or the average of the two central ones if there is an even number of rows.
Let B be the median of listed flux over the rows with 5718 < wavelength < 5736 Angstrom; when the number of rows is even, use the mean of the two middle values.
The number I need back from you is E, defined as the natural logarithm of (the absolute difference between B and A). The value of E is 0.01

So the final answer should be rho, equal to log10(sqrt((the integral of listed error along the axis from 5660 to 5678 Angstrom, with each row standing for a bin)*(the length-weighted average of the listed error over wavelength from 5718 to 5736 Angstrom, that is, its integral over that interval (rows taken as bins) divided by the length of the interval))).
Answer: 0.748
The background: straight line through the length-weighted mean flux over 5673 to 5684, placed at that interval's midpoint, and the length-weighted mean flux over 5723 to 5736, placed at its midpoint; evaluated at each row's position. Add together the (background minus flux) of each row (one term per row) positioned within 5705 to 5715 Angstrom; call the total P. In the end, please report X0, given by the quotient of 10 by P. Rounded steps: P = 2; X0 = 5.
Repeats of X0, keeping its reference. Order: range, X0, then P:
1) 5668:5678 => -4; -3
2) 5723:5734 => -8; -1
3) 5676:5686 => 7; 1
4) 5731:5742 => 2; 5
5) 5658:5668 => -5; -2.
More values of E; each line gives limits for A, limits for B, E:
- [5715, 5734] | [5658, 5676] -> 0.04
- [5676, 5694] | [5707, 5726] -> 0.09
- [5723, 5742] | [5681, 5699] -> 0.06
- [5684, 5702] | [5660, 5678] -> -0.15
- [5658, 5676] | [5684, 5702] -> -0.15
